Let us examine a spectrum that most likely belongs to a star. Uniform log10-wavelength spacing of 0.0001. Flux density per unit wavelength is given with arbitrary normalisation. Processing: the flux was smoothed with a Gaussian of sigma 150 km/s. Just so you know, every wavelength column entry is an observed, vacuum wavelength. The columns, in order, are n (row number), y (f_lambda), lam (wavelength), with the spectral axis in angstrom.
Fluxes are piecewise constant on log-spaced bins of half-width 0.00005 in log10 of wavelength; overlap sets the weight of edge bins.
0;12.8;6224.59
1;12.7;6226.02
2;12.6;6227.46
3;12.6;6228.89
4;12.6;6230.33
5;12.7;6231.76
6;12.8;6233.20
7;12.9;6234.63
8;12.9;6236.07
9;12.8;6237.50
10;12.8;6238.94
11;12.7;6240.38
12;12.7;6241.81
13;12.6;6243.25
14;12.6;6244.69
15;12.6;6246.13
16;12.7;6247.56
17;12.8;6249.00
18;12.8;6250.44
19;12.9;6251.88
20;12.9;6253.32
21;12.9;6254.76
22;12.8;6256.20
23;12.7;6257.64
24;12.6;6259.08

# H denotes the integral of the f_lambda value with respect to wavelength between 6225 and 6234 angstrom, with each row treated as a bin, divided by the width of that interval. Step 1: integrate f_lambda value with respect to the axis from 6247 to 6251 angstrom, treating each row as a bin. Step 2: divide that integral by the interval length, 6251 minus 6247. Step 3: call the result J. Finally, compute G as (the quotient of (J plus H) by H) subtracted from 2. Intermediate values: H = 12.67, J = 12.76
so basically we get -0.007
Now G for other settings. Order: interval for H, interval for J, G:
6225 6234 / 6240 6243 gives -0.002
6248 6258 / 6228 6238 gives 0.005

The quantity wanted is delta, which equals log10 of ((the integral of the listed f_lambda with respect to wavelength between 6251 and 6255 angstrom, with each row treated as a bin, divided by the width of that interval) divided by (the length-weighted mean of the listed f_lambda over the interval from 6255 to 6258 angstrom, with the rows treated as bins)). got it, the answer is 0.0037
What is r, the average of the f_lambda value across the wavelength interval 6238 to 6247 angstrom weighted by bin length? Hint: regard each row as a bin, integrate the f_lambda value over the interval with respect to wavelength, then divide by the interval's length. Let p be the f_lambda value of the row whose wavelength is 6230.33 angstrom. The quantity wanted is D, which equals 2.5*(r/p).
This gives 2.51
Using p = 12.6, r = 12.7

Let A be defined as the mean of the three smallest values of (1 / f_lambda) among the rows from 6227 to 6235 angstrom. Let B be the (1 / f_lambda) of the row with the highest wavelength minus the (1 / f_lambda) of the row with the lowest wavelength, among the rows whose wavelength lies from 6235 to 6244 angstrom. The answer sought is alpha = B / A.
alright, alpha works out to 0.024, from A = 0.0781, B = 0.0018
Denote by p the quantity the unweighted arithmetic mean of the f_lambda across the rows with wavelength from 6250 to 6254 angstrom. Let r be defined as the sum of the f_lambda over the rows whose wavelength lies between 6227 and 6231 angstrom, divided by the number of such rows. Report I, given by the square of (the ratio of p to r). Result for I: 1.04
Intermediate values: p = 12.9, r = 12.6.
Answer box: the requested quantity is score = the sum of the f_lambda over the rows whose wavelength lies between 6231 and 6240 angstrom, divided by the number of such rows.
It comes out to 12.8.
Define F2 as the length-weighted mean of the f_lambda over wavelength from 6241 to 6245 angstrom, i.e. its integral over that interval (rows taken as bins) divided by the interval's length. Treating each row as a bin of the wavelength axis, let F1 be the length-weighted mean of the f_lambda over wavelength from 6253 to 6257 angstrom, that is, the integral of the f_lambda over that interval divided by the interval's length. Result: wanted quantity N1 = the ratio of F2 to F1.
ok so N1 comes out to 0.98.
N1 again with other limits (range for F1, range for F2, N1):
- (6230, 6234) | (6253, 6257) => 1.01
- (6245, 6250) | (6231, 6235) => 1.01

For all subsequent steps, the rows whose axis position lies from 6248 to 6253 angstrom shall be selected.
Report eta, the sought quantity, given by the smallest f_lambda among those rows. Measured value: 12.8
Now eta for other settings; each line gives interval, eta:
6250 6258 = 12.7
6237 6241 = 12.7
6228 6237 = 12.6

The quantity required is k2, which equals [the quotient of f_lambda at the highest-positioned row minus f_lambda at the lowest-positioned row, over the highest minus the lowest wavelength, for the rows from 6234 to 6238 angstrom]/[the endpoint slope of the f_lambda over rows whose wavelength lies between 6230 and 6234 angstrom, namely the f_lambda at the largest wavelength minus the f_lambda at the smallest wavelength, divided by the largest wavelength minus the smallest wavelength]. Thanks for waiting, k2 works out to -0.5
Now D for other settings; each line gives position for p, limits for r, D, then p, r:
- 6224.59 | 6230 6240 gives 2.50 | 12.8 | 12.8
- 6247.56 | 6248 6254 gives 2.53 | 12.7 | 12.8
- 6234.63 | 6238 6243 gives 2.46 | 12.9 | 12.7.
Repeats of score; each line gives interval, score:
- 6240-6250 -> 12.7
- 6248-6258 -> 12.8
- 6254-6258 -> 12.8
